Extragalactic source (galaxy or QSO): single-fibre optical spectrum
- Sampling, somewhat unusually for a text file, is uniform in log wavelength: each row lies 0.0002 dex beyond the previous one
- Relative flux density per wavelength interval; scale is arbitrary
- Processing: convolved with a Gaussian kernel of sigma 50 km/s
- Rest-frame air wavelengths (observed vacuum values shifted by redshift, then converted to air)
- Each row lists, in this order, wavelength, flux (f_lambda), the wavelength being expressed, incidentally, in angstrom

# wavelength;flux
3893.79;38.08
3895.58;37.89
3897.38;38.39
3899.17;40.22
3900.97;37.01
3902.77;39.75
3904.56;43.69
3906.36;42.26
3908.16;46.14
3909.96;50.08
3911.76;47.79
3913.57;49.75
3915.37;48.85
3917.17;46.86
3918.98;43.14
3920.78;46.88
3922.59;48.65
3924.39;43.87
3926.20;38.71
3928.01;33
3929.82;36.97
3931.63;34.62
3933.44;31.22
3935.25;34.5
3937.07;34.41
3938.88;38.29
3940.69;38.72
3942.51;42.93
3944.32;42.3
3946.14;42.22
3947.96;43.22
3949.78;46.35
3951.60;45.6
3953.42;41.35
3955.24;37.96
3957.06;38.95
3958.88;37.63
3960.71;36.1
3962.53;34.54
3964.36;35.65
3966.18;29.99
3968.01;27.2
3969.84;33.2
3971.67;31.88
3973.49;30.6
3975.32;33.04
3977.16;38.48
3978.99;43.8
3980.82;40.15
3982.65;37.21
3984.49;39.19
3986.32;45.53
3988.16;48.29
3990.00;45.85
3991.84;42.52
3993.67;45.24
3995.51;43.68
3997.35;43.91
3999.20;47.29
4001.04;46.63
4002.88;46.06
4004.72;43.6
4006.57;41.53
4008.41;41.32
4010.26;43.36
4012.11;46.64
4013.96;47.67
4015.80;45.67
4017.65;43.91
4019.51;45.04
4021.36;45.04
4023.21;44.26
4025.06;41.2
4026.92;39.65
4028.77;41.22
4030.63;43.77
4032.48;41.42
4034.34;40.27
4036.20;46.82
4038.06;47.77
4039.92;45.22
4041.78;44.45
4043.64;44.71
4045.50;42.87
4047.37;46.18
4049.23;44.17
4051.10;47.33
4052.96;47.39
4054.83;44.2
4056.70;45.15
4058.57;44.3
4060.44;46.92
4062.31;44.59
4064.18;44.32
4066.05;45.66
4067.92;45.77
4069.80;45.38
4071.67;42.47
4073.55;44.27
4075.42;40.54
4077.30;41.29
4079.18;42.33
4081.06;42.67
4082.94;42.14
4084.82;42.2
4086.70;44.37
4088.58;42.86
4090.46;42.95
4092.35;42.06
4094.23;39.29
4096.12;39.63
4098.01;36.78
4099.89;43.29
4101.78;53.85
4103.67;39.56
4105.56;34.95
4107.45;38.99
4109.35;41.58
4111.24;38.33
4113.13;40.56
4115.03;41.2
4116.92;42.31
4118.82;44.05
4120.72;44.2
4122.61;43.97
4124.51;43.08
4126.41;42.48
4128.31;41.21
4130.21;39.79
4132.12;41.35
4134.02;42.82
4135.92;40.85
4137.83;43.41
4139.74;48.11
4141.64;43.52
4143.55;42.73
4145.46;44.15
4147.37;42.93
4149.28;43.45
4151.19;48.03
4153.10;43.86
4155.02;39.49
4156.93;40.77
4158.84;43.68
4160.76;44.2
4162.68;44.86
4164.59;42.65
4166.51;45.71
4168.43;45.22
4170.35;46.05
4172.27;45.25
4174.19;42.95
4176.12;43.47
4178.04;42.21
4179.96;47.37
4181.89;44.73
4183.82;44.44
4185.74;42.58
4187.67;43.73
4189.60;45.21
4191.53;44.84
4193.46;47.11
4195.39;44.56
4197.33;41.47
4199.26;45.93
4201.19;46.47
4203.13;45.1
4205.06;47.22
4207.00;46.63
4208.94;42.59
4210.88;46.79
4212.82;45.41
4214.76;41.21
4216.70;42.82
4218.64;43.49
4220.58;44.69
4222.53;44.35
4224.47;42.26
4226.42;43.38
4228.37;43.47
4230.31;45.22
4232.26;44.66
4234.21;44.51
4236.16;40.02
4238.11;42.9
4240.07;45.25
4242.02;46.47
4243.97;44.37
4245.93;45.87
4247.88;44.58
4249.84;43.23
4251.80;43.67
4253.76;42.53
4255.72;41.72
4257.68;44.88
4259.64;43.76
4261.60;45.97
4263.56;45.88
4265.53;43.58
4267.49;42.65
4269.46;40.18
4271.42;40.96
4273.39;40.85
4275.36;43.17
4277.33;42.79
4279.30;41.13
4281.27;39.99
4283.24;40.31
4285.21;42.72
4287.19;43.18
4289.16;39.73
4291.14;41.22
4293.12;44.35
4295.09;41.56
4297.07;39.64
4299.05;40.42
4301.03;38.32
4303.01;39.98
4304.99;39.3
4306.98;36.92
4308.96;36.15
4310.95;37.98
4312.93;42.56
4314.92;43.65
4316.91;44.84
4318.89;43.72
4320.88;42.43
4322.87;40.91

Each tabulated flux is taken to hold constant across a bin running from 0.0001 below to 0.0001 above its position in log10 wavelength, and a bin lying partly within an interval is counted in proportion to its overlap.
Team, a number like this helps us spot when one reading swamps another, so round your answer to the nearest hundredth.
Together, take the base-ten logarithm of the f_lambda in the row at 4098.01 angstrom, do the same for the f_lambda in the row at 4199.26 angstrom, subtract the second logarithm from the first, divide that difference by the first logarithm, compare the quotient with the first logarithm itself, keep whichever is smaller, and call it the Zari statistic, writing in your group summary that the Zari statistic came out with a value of -0.06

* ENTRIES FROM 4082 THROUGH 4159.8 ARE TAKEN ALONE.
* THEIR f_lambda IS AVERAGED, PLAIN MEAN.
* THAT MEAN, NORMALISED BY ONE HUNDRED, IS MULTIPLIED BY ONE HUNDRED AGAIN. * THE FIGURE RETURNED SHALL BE 42.3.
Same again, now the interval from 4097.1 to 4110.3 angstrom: 41.3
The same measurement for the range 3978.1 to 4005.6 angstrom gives 43.9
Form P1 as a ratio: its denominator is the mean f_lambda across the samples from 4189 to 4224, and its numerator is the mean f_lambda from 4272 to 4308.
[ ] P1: 0.91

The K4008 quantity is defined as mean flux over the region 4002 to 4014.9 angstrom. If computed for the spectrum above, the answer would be 44.3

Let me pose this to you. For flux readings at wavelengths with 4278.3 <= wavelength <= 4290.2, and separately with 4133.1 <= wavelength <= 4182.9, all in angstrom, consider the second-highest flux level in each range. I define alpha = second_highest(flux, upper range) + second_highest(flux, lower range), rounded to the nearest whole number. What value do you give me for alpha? 91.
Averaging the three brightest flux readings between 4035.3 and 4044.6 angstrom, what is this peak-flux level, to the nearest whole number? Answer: 47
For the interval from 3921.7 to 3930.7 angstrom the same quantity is 44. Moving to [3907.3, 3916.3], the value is 50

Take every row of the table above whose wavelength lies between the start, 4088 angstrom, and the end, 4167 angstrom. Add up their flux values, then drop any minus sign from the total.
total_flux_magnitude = 1784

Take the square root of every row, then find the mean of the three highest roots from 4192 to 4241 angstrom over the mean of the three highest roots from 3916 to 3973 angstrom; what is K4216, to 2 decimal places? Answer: 1.00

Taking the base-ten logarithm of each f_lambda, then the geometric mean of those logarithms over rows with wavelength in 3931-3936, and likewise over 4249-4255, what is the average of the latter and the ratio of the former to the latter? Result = 1.28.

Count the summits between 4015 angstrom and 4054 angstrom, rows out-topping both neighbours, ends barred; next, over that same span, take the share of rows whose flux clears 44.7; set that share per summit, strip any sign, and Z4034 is 0.12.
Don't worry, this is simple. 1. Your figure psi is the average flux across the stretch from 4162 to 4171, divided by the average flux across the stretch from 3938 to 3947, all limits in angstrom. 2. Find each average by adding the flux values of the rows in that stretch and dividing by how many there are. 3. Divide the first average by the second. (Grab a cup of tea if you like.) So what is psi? 1.10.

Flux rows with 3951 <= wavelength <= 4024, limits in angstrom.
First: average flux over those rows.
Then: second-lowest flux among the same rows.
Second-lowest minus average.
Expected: -11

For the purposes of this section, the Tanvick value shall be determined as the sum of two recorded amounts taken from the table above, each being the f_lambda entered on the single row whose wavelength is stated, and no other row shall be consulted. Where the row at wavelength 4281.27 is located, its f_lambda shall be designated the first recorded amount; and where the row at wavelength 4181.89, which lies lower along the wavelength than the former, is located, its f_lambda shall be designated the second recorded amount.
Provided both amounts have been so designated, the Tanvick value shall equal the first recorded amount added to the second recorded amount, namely 84.7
